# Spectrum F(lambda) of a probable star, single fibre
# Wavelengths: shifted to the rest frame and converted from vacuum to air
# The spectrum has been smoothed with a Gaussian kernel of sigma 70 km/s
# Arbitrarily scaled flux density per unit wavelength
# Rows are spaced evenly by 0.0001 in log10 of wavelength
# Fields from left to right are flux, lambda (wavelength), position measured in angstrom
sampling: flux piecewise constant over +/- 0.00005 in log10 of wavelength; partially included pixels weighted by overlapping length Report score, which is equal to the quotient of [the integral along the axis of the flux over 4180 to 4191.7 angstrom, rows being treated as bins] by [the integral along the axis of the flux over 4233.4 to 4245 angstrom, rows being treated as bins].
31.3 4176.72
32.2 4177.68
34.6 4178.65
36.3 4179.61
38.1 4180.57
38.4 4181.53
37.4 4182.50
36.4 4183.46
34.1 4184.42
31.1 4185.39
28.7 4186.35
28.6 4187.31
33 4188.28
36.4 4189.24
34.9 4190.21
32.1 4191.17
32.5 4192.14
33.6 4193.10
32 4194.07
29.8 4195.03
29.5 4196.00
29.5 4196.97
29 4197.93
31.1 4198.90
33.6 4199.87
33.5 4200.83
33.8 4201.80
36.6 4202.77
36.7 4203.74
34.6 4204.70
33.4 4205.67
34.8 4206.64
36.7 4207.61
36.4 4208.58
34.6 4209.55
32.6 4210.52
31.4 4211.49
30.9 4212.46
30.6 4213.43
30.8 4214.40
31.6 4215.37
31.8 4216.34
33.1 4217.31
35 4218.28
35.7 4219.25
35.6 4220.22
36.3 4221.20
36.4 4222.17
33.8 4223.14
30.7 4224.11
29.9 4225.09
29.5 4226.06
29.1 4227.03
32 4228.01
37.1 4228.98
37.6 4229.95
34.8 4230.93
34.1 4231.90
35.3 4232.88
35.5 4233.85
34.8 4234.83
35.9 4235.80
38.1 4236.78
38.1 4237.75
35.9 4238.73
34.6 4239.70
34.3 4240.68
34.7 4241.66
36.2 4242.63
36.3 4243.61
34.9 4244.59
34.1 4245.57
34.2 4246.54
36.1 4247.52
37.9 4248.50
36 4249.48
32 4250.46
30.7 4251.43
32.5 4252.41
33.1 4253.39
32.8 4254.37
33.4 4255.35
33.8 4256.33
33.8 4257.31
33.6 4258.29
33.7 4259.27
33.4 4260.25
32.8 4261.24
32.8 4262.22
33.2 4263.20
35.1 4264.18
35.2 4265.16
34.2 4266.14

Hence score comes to 0.96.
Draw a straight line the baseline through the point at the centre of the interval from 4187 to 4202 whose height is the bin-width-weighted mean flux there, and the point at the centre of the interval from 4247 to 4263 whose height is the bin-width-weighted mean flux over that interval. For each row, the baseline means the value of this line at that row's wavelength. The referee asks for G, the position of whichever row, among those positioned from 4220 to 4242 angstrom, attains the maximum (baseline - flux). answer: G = 4227.03 angstrom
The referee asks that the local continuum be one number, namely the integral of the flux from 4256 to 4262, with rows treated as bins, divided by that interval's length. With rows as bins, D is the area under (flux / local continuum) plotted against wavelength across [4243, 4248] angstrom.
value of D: 5.25 angstrom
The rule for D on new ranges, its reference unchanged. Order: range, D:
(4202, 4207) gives 5.26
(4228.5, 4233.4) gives 5.24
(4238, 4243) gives 5.27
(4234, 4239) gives 5.46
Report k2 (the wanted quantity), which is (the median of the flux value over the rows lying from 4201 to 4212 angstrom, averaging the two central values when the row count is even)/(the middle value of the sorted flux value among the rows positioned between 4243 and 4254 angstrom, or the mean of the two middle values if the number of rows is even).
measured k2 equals 1.01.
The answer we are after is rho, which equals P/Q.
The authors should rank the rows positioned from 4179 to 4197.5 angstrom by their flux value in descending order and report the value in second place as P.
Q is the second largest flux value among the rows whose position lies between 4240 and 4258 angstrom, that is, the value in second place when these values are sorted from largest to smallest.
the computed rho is 1.05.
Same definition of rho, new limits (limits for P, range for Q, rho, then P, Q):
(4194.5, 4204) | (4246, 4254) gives 1.01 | 36.6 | 36.1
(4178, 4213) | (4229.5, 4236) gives 1.06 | 38.1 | 35.9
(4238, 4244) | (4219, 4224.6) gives 1.00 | 36.2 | 36.3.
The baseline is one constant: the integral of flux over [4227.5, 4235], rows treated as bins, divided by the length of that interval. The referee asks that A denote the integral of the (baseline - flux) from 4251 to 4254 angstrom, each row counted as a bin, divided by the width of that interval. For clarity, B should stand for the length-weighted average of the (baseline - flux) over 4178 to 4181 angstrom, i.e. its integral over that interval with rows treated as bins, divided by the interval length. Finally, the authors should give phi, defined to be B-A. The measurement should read -3.9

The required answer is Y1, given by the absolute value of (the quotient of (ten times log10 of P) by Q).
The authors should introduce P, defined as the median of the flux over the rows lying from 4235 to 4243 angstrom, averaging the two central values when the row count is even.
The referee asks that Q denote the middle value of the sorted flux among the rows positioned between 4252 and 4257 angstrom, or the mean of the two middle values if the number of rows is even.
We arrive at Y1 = 0.470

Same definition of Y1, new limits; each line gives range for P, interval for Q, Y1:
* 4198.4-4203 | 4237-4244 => 0.425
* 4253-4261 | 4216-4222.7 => 0.428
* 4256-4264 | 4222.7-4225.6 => 0.497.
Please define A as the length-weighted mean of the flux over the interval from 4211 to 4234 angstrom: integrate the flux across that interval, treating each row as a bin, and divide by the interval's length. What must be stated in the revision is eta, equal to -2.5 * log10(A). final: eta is -3.80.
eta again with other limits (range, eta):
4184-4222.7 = -3.80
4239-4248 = -3.86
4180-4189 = -3.83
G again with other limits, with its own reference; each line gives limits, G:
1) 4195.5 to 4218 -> 4197.93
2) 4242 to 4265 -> 4251.43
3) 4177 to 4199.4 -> 4187.31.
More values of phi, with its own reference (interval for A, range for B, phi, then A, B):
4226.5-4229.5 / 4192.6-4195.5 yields 0.9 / 2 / 3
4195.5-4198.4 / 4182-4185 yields -6.5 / 6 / -1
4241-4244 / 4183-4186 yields 2.0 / -1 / 2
